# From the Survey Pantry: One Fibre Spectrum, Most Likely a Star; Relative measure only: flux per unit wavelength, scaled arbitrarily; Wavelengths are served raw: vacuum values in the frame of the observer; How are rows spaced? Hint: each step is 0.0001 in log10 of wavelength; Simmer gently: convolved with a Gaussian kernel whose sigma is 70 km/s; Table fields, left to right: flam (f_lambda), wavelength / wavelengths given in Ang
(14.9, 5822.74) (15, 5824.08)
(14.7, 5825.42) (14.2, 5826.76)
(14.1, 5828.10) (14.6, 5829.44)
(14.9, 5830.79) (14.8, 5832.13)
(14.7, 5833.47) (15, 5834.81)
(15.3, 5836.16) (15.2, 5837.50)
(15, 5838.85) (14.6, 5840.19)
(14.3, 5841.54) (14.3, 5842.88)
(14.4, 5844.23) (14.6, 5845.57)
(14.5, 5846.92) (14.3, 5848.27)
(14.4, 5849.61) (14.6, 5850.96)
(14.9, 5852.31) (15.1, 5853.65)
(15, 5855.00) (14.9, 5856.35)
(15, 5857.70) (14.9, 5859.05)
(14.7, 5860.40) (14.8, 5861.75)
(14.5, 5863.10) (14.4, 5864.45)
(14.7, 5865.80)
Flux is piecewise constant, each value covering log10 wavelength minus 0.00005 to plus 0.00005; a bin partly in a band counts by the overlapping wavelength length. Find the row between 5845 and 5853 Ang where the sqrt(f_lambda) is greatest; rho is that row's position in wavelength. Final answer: 5852.31 Ang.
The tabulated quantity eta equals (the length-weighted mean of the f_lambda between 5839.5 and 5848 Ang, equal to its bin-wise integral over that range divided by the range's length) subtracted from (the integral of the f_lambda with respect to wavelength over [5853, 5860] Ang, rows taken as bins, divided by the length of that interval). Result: 0.51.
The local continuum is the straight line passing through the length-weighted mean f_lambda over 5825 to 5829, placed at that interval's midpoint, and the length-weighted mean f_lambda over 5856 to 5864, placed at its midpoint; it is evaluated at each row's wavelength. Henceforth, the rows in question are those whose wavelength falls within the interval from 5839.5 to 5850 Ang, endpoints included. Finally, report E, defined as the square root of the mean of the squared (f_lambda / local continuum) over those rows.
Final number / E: 0.989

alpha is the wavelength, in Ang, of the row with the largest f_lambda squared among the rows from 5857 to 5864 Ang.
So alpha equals 5857.70 Ang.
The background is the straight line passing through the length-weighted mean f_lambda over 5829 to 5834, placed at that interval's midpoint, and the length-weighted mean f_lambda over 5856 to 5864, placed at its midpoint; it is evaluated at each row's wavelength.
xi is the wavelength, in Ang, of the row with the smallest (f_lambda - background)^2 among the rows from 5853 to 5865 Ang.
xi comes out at 5861.75 Ang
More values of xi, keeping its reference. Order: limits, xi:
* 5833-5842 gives 5833.47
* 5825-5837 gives 5832.13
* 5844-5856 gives 5852.31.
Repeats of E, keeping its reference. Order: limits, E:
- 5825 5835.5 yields 1.017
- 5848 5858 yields 1.006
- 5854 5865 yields 1.000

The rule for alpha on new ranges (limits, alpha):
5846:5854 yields 5853.65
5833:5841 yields 5836.16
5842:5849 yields 5845.57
